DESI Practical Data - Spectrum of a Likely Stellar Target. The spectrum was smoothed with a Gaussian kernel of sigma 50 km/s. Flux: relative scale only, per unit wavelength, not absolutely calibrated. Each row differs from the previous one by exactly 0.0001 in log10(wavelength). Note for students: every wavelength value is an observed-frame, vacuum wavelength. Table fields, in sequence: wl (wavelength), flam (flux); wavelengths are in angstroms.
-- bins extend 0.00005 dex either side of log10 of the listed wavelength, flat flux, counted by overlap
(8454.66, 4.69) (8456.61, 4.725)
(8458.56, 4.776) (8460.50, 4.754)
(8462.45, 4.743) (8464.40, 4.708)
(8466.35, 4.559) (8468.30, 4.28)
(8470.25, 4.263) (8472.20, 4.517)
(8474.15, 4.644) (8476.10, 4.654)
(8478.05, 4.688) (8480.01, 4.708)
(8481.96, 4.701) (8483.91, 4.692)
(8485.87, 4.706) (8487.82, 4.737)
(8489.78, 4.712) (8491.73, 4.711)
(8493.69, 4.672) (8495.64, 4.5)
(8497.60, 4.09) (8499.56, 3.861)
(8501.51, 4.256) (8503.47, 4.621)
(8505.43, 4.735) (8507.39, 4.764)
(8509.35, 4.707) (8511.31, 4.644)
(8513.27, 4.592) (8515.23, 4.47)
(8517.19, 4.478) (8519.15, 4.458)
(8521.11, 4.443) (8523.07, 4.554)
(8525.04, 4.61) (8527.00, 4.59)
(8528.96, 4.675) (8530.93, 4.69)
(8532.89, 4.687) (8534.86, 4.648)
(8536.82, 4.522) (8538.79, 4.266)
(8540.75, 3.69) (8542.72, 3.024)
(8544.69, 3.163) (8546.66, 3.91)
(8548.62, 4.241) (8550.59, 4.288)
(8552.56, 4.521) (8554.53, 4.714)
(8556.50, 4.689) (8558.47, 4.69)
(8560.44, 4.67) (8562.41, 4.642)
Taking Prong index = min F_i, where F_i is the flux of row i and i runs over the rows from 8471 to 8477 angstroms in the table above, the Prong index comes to 4.517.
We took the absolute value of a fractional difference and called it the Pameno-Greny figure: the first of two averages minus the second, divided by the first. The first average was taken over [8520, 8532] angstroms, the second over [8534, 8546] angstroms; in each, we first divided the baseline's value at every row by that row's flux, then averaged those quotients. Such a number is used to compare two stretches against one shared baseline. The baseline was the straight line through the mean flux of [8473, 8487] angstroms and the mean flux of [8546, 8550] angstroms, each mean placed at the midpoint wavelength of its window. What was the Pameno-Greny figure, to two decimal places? 0.18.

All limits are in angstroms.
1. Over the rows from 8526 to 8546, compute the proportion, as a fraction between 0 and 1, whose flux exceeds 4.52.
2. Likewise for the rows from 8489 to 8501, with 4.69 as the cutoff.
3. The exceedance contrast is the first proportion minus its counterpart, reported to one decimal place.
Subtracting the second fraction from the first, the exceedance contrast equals 0.3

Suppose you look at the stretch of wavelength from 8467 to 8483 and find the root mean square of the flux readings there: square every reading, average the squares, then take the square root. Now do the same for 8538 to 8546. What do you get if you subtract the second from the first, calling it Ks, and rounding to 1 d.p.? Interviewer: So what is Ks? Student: 1.0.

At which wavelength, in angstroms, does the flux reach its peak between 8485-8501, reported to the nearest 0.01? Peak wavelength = 8487.82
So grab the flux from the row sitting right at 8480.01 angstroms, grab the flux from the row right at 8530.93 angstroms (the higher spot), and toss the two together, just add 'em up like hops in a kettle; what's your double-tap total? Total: 9.40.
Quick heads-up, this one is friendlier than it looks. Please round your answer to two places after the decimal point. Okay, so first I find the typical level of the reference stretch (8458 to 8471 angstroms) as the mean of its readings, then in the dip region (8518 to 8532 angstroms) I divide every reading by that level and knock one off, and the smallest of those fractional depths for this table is -0.03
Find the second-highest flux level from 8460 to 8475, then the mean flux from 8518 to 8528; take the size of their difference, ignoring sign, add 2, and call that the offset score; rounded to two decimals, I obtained 2.21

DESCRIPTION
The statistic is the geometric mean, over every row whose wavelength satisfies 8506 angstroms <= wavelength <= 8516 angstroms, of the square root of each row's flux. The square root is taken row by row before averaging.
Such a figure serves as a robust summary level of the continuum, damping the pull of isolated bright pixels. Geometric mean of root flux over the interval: 2.15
